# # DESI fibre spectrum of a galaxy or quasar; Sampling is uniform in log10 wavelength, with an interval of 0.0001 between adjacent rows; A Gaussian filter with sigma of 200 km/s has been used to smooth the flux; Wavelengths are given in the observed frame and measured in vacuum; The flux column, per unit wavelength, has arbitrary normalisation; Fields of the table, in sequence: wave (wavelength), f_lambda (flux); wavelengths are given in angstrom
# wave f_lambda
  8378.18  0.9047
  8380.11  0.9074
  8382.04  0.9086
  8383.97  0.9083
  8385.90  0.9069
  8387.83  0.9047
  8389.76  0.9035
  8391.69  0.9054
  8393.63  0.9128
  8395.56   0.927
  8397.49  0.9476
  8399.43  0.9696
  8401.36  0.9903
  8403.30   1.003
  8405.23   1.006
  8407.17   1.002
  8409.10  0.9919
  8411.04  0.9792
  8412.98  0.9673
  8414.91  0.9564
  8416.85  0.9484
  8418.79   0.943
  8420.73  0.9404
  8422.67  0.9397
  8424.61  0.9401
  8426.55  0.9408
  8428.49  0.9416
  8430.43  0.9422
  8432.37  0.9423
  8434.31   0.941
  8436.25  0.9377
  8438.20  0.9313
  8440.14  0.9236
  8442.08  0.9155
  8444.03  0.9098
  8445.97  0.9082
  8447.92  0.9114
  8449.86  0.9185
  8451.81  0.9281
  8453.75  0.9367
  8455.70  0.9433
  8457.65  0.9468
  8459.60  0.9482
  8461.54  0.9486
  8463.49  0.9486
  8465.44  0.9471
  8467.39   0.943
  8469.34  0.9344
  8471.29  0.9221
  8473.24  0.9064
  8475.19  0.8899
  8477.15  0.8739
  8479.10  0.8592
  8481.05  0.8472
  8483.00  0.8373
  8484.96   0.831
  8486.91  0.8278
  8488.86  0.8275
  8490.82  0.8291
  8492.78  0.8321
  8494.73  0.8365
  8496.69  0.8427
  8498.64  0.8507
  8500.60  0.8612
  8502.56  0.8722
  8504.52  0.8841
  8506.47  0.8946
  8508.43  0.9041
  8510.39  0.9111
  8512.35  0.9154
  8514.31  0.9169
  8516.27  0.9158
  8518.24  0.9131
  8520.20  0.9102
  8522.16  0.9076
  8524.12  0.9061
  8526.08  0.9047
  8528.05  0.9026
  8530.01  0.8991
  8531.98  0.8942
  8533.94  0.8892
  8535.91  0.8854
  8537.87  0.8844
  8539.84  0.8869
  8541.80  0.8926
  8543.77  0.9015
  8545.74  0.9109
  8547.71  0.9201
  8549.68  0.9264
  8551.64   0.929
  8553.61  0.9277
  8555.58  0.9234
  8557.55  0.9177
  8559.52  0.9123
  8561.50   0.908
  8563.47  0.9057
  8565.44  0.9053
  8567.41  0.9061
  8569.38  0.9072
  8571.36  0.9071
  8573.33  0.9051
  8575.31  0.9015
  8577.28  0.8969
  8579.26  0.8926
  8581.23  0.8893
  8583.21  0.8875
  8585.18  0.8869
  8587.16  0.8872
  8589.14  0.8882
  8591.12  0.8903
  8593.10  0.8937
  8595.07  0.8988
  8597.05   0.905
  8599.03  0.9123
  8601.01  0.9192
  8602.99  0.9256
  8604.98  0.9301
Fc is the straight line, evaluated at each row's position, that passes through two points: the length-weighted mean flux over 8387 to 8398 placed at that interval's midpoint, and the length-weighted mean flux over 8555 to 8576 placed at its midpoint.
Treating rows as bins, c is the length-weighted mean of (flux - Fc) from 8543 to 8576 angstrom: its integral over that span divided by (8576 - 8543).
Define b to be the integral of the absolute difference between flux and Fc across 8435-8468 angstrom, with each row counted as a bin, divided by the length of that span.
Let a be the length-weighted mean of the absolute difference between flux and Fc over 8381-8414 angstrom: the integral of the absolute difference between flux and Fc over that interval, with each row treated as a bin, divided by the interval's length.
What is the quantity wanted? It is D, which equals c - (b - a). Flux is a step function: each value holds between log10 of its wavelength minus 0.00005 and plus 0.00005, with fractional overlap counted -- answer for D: 0.025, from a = 0.041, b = 0.020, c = 0.004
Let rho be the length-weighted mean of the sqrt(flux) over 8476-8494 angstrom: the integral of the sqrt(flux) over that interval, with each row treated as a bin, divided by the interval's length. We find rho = 0.917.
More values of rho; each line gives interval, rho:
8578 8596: 0.944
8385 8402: 0.964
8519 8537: 0.949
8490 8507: 0.925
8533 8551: 0.949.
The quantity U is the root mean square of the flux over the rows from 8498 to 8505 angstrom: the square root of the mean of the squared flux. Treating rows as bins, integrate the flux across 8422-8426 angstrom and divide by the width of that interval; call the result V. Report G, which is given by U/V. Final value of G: 0.92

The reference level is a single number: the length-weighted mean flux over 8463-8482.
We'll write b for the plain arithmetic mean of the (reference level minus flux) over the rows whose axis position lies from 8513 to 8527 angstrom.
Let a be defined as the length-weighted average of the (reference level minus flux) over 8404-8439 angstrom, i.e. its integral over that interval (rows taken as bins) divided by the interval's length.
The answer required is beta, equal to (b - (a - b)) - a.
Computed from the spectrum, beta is 0.09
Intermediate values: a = -0.05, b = -0.005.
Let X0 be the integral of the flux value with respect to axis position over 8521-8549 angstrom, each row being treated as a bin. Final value 25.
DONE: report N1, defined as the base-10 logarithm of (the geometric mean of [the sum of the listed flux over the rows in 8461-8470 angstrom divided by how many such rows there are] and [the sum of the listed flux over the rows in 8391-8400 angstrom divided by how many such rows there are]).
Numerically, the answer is -0.028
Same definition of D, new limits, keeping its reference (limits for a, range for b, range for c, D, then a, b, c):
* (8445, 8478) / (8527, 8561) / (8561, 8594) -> -0.002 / 0.023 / 0.014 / -0.011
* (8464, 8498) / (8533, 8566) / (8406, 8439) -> 0.078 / 0.053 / 0.013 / 0.038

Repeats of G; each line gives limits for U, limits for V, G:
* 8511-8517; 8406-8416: 0.94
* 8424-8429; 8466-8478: 1.03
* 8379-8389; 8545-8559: 0.98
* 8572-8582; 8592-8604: 0.99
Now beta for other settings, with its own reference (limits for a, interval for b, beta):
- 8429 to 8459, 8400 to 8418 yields -0.11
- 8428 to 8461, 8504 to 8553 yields 0.05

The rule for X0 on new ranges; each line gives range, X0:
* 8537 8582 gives 41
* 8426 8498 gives 65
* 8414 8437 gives 22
